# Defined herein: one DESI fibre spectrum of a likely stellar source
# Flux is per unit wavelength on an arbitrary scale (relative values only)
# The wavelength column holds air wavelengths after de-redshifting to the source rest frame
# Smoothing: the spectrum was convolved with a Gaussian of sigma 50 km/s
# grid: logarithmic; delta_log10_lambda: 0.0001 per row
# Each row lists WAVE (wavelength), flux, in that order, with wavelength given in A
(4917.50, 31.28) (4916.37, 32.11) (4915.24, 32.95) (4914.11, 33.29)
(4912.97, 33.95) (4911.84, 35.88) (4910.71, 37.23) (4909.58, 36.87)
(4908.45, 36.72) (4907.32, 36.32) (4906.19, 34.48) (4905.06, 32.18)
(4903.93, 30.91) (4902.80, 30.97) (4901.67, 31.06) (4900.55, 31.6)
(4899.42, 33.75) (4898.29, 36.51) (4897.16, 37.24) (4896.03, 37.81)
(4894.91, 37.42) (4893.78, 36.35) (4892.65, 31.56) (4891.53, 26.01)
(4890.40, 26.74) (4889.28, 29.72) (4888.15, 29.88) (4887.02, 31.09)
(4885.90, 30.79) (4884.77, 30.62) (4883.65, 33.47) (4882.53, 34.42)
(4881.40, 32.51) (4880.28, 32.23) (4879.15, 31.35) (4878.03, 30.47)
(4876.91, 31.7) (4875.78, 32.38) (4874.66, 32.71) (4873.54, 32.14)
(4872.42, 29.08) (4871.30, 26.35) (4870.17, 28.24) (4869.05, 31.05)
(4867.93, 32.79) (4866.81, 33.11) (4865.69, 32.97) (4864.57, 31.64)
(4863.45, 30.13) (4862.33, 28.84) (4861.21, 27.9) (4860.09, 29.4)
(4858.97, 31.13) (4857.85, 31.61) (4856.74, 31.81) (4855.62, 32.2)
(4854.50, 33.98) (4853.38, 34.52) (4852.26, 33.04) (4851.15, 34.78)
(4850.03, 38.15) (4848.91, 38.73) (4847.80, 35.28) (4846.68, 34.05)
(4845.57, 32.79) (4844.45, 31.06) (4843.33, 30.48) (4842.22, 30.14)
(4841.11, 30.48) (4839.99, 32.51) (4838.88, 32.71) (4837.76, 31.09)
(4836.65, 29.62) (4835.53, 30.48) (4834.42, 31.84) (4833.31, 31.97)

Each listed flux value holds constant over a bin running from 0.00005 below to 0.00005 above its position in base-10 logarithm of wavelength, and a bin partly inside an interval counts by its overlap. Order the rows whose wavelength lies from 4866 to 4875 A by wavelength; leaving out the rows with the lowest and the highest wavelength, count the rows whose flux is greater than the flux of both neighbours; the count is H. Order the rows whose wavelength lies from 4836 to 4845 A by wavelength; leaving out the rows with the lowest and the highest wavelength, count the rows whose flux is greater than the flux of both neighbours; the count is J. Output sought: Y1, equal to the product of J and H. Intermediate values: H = 0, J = 1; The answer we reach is 0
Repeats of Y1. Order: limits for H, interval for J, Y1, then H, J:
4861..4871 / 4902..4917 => 1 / 1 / 1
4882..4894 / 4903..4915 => 1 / 1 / 1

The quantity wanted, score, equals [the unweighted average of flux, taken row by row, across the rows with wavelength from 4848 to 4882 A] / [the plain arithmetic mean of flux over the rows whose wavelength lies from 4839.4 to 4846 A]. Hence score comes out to 1.02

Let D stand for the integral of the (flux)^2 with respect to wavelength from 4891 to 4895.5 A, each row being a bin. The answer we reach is 4977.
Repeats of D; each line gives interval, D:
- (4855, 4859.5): 4532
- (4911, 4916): 5826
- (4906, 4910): 5251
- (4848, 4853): 6530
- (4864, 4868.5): 4792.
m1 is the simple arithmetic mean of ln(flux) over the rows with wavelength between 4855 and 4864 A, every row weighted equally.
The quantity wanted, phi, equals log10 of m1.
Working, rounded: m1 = 3.41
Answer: 0.533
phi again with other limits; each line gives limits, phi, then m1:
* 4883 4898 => 0.540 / 3.47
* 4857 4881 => 0.535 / 3.43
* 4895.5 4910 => 0.548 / 3.53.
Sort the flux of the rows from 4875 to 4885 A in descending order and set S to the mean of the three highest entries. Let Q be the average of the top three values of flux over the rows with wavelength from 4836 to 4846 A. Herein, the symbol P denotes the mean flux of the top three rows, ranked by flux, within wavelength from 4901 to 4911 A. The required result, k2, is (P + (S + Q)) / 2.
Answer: 51.5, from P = 36.9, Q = 32.7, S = 33.5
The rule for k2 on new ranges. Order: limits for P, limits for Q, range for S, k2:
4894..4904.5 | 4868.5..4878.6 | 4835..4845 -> 51.0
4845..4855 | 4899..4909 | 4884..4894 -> 53.1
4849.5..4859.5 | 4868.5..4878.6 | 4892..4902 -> 52.9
